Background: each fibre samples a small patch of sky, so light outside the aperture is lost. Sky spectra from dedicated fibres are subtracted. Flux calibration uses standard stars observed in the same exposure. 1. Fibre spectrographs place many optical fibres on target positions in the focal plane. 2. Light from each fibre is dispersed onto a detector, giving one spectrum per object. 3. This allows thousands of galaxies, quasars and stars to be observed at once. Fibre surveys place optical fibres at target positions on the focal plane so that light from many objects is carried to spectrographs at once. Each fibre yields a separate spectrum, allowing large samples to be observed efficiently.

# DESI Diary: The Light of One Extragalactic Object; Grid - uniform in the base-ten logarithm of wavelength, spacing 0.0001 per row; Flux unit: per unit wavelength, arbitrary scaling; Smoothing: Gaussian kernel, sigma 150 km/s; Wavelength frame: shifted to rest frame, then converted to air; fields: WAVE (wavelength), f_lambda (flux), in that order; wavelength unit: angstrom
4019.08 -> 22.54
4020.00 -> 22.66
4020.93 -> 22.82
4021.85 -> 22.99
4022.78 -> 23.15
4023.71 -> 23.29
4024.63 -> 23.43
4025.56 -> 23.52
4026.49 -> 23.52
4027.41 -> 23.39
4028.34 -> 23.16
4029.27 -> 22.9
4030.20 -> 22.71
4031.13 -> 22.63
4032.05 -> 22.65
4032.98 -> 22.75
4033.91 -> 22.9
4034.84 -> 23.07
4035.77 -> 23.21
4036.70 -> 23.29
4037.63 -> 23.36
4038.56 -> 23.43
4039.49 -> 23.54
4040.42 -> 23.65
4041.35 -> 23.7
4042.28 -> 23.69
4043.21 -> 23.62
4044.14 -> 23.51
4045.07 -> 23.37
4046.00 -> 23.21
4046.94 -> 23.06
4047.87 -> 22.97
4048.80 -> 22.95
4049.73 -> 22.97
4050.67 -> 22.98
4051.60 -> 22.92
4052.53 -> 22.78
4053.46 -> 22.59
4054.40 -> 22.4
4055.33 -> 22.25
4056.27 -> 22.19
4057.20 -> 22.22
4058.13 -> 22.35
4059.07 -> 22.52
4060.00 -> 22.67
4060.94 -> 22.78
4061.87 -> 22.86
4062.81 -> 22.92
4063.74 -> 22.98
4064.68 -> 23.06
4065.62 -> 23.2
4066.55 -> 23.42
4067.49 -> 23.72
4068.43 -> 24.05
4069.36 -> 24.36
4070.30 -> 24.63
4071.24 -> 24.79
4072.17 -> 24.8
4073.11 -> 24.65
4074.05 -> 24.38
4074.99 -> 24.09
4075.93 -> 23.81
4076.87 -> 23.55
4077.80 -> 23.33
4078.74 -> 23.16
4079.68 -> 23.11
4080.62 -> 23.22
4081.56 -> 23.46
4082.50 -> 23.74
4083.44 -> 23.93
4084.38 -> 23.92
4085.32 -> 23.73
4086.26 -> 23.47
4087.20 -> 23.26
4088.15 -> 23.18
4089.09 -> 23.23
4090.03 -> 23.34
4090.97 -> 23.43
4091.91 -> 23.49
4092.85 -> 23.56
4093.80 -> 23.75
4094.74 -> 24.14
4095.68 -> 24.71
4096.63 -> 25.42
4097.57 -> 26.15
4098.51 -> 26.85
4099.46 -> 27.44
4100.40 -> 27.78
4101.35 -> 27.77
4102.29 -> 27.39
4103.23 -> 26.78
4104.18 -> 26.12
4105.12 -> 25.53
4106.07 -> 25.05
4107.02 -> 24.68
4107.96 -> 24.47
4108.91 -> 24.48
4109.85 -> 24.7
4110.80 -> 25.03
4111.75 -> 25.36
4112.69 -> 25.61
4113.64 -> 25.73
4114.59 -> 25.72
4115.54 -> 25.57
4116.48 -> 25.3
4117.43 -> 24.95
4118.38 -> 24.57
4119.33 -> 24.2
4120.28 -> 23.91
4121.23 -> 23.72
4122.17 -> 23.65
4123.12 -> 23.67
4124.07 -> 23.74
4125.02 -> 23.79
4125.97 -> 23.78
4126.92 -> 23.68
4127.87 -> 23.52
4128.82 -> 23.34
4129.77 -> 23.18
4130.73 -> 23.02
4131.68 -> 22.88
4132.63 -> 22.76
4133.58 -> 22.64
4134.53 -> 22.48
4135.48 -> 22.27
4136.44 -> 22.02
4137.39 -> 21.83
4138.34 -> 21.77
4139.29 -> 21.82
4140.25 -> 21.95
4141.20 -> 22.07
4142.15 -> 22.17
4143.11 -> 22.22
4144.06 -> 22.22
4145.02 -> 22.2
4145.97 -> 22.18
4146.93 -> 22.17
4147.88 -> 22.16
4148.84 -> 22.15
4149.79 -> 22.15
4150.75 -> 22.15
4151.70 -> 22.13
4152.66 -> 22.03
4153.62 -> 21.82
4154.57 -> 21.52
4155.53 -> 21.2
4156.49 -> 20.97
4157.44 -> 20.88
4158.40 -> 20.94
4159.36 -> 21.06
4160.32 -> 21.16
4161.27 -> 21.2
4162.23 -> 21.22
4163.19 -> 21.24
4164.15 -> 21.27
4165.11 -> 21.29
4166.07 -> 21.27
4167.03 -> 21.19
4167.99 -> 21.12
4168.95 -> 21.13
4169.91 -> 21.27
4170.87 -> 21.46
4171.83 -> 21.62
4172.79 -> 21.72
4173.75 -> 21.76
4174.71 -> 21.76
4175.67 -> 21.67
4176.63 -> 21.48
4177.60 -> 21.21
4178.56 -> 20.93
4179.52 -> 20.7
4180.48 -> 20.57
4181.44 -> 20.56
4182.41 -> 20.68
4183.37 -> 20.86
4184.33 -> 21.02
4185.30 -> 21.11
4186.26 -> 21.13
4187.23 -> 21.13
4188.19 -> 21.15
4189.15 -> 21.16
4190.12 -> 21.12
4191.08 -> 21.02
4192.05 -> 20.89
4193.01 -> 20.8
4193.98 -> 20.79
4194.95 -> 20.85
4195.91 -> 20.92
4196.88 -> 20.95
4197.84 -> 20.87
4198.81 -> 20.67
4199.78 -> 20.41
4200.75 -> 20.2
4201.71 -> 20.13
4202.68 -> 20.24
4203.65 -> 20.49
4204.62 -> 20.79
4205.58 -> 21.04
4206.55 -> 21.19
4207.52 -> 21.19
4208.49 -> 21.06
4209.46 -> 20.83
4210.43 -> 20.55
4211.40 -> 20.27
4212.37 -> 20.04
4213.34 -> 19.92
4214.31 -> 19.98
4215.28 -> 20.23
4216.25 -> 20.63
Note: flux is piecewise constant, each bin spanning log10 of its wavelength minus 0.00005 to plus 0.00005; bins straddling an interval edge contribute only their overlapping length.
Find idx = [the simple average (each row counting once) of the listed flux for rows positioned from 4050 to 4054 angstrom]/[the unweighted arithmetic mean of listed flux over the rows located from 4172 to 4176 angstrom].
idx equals 1.05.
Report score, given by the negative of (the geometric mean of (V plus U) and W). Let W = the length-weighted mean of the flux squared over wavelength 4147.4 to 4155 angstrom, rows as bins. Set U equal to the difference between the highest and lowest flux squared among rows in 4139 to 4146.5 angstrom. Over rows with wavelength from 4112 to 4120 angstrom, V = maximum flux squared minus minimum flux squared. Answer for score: -214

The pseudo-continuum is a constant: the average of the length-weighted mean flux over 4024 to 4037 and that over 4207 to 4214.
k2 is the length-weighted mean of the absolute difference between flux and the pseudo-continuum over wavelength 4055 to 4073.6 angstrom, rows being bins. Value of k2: 1.5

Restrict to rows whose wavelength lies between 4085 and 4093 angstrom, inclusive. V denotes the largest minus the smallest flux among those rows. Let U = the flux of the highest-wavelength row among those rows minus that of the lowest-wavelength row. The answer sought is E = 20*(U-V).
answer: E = -14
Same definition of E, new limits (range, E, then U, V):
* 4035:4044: -2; 0.41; 0.49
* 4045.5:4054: -25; -0.62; 0.62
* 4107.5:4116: -3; 1.10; 1.26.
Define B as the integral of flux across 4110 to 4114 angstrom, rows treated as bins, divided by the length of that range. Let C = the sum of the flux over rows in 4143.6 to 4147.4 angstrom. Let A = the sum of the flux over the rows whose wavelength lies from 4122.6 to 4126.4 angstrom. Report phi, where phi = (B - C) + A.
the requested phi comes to 31.6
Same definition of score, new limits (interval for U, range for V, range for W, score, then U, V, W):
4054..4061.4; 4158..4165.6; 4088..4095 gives -151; 27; 15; 553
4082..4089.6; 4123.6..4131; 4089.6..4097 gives -203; 35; 36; 575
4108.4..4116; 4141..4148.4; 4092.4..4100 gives -211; 63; 7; 641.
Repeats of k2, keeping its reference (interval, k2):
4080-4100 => 2.4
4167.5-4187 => 0.6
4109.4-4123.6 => 3.0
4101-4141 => 2.3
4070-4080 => 2.2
